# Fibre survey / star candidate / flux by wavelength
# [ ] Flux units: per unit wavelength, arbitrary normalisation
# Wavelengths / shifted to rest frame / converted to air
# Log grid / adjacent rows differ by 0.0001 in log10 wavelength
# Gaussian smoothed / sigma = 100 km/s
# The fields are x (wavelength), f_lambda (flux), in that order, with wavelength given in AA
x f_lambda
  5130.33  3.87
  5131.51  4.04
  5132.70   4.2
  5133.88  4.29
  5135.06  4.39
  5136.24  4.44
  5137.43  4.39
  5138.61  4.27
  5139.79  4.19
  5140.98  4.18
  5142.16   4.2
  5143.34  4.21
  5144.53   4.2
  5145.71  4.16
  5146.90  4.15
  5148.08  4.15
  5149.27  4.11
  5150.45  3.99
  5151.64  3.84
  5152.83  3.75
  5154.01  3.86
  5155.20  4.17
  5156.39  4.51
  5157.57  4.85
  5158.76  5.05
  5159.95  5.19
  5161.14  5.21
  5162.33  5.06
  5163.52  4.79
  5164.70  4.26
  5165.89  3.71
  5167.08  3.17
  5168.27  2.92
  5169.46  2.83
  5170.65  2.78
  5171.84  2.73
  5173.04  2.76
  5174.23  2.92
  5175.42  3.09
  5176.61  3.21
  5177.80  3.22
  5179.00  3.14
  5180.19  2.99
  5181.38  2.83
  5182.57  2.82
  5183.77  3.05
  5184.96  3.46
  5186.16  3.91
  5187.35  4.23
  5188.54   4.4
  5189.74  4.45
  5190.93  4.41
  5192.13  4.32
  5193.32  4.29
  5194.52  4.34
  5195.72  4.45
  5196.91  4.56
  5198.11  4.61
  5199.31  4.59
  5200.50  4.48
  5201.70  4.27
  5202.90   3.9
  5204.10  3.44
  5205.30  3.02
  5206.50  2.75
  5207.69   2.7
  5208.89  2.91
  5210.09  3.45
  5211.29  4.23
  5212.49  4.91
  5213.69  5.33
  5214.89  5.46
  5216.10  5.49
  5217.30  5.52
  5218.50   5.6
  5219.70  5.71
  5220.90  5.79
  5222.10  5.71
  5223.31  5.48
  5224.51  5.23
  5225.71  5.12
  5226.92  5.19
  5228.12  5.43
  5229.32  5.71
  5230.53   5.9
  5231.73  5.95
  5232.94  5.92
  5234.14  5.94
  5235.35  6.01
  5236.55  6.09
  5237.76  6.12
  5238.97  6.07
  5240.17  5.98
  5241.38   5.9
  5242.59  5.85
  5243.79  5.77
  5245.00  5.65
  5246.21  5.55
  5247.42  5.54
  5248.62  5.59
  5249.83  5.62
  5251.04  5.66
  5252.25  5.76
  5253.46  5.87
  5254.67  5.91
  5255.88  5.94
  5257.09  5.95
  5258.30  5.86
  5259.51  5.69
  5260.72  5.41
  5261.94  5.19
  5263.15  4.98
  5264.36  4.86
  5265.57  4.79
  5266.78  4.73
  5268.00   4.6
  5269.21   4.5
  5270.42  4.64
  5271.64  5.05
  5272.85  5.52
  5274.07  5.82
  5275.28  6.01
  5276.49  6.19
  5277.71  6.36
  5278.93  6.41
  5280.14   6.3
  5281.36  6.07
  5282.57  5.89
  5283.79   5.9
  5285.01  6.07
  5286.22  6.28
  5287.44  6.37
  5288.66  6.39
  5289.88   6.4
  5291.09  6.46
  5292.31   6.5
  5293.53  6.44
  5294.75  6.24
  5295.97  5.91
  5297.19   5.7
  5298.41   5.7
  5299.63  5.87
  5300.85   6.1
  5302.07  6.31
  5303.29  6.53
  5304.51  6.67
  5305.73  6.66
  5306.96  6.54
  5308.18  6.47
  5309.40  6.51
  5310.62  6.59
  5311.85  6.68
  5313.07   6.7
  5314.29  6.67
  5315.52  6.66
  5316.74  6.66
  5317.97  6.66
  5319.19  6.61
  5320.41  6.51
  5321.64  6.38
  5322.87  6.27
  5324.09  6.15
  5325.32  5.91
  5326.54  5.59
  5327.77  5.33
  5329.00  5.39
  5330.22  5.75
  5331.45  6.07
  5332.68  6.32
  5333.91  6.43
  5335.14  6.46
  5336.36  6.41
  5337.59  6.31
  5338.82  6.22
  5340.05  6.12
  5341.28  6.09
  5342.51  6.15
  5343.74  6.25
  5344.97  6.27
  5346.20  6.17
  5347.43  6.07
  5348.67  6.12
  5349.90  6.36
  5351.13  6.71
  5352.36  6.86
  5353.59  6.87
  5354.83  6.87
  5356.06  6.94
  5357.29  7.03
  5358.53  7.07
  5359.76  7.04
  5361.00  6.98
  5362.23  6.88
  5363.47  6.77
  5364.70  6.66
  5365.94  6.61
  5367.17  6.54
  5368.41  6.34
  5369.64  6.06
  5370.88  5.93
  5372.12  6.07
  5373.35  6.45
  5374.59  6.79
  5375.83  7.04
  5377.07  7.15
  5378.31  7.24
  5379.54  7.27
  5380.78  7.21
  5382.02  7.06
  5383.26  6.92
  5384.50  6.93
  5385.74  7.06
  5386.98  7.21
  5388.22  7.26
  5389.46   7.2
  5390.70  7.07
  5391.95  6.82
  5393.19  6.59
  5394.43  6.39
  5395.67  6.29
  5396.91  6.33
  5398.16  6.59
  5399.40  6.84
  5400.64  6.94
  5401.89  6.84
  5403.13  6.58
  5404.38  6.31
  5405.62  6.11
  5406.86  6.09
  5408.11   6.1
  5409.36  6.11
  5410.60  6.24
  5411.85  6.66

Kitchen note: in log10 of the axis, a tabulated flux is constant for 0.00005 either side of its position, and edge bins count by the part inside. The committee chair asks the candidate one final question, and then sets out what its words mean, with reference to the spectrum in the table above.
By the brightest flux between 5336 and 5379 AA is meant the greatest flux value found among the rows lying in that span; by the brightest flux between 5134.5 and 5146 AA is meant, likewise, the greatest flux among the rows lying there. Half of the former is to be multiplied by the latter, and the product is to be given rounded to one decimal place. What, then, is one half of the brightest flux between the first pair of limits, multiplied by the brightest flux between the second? 16.1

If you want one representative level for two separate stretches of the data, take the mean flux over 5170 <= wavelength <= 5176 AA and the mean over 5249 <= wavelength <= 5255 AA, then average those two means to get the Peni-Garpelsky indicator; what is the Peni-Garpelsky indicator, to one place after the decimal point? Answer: 4.3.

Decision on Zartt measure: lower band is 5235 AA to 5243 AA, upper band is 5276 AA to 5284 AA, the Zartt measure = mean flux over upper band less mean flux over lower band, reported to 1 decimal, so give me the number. 0.2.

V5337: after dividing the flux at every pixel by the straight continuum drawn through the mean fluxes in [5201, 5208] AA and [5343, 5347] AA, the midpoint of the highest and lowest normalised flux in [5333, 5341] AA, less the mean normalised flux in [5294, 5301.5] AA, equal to -0.09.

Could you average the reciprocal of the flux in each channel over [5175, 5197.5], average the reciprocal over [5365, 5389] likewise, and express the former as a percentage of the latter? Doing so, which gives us 186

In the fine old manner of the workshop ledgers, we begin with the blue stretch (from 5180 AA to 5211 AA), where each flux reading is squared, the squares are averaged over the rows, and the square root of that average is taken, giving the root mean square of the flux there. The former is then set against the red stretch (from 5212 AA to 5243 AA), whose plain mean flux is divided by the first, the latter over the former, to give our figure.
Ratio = 1.47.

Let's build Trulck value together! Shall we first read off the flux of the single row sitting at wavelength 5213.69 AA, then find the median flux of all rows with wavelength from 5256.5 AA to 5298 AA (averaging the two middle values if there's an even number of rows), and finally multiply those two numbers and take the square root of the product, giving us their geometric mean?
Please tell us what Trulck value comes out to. 5.6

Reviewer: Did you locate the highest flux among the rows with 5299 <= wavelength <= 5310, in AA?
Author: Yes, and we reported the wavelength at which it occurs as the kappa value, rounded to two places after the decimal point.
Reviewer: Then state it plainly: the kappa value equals 5304.51 AA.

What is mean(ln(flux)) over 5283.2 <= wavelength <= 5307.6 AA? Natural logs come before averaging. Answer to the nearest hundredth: 1.83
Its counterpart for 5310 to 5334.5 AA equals 1.83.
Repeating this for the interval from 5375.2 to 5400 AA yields 1.93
